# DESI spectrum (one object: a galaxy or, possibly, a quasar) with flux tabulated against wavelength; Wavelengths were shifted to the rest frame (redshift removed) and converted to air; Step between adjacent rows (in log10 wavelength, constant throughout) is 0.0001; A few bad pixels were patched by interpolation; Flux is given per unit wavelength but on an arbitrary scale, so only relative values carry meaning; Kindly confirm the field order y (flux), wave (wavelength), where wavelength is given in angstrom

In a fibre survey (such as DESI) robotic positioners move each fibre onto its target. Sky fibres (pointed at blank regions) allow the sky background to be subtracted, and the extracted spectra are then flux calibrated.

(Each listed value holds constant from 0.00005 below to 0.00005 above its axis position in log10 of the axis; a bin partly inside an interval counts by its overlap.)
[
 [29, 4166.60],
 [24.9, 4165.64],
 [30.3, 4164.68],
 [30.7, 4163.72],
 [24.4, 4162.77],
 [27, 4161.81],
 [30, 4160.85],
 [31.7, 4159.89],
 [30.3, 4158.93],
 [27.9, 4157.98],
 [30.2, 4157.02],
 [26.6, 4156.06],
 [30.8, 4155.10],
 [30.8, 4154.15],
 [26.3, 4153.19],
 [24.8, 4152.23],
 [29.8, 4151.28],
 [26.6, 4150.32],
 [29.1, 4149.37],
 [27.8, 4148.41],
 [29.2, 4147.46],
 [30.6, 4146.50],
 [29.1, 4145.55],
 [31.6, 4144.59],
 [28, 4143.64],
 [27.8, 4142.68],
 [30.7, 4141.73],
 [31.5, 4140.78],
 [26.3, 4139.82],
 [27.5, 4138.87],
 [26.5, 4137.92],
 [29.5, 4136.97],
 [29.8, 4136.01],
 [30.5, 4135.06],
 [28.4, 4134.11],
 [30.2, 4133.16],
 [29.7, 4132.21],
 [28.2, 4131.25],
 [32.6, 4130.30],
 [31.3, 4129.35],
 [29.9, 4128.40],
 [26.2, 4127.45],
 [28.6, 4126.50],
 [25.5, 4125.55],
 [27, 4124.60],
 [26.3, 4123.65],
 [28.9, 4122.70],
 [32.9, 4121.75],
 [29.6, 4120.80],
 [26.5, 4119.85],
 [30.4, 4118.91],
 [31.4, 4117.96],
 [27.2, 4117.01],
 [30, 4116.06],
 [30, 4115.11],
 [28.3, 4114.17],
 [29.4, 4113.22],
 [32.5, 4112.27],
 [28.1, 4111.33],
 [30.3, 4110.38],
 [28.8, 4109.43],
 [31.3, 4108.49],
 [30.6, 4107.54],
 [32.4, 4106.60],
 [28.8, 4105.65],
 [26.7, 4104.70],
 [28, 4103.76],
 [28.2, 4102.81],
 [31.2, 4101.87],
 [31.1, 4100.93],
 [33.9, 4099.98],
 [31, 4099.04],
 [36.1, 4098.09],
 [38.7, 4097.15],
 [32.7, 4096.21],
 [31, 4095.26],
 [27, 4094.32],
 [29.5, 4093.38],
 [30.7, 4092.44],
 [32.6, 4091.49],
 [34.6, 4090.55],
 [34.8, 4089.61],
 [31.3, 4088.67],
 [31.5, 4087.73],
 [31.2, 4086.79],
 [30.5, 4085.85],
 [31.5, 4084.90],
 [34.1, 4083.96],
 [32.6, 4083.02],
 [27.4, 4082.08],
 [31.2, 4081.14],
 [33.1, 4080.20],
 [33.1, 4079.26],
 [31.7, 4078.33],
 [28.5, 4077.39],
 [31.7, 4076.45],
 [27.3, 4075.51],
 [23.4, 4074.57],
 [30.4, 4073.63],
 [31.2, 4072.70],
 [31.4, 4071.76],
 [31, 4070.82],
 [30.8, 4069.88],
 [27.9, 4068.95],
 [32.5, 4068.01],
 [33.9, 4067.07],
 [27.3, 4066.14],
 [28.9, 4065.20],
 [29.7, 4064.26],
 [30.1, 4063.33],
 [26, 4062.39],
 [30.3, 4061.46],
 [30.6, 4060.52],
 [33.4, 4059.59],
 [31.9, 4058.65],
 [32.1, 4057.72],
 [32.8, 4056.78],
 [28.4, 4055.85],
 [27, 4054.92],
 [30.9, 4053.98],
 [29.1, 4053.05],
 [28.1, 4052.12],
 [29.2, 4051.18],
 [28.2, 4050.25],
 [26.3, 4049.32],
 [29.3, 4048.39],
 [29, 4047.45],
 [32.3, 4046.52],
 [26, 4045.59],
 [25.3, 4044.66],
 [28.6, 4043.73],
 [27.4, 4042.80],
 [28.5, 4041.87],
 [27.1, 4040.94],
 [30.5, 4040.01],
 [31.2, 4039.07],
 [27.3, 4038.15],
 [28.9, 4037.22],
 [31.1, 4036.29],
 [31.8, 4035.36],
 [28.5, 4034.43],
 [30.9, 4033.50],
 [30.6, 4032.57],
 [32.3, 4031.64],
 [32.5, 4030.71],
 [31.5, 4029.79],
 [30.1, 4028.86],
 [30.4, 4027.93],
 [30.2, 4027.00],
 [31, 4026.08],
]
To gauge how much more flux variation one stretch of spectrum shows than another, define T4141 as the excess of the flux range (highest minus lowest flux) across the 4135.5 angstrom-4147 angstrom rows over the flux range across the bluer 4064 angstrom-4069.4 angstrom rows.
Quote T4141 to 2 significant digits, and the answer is -1.3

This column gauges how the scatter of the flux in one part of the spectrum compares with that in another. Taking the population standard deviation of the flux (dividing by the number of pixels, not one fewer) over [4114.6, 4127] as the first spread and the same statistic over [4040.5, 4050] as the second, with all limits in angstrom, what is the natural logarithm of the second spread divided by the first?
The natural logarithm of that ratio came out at -0.1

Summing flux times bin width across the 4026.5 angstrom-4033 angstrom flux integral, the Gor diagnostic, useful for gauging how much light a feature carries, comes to 202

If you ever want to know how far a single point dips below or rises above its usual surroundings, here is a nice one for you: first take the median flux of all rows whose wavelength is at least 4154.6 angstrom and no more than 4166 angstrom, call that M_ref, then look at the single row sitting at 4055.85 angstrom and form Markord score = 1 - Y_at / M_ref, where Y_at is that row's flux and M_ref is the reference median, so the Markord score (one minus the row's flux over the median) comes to 0.06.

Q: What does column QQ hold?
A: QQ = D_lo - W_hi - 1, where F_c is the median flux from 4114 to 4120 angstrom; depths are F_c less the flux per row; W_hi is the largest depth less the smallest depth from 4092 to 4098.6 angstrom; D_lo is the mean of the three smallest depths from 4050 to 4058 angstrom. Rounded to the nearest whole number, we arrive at -15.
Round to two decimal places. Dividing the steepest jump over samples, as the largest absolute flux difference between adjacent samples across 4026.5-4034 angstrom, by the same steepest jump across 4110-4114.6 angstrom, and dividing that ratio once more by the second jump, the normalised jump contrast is 0.09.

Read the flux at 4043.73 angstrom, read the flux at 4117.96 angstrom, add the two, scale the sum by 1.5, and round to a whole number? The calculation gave 90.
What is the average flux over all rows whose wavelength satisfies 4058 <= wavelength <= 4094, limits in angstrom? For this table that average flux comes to 30.8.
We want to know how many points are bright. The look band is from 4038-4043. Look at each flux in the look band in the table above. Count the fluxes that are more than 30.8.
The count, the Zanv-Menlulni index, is 1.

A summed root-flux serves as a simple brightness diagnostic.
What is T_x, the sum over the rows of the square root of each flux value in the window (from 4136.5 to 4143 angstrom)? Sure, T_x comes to 37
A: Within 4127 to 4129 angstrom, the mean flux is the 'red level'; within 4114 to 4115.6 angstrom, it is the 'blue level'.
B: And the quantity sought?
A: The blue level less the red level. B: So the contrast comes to 1.1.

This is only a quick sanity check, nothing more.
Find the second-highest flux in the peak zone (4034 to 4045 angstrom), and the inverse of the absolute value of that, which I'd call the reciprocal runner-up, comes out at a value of 0.032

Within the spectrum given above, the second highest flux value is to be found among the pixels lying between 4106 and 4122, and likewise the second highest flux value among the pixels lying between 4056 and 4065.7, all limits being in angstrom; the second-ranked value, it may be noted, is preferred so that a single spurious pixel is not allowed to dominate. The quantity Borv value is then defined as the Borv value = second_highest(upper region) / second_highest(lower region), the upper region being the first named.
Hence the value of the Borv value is 0.99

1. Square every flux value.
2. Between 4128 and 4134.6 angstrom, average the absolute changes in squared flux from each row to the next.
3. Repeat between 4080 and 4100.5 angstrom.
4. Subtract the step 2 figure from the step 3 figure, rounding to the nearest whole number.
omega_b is 46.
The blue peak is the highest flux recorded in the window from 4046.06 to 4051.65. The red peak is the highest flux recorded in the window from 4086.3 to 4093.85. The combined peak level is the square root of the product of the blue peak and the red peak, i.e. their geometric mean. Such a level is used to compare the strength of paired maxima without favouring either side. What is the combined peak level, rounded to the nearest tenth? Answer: 33.5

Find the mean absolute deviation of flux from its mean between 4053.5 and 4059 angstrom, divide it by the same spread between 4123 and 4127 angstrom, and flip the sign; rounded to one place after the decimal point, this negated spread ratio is -2.0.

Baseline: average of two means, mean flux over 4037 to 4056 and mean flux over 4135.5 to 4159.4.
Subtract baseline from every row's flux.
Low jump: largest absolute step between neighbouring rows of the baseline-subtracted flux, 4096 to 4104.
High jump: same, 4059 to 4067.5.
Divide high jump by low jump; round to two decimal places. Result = 1.10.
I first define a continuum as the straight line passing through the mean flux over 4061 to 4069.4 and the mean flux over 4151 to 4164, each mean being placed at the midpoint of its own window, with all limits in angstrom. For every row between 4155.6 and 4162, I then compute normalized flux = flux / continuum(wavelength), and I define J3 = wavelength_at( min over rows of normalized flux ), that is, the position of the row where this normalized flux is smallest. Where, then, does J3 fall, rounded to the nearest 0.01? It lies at 4156.06 angstrom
